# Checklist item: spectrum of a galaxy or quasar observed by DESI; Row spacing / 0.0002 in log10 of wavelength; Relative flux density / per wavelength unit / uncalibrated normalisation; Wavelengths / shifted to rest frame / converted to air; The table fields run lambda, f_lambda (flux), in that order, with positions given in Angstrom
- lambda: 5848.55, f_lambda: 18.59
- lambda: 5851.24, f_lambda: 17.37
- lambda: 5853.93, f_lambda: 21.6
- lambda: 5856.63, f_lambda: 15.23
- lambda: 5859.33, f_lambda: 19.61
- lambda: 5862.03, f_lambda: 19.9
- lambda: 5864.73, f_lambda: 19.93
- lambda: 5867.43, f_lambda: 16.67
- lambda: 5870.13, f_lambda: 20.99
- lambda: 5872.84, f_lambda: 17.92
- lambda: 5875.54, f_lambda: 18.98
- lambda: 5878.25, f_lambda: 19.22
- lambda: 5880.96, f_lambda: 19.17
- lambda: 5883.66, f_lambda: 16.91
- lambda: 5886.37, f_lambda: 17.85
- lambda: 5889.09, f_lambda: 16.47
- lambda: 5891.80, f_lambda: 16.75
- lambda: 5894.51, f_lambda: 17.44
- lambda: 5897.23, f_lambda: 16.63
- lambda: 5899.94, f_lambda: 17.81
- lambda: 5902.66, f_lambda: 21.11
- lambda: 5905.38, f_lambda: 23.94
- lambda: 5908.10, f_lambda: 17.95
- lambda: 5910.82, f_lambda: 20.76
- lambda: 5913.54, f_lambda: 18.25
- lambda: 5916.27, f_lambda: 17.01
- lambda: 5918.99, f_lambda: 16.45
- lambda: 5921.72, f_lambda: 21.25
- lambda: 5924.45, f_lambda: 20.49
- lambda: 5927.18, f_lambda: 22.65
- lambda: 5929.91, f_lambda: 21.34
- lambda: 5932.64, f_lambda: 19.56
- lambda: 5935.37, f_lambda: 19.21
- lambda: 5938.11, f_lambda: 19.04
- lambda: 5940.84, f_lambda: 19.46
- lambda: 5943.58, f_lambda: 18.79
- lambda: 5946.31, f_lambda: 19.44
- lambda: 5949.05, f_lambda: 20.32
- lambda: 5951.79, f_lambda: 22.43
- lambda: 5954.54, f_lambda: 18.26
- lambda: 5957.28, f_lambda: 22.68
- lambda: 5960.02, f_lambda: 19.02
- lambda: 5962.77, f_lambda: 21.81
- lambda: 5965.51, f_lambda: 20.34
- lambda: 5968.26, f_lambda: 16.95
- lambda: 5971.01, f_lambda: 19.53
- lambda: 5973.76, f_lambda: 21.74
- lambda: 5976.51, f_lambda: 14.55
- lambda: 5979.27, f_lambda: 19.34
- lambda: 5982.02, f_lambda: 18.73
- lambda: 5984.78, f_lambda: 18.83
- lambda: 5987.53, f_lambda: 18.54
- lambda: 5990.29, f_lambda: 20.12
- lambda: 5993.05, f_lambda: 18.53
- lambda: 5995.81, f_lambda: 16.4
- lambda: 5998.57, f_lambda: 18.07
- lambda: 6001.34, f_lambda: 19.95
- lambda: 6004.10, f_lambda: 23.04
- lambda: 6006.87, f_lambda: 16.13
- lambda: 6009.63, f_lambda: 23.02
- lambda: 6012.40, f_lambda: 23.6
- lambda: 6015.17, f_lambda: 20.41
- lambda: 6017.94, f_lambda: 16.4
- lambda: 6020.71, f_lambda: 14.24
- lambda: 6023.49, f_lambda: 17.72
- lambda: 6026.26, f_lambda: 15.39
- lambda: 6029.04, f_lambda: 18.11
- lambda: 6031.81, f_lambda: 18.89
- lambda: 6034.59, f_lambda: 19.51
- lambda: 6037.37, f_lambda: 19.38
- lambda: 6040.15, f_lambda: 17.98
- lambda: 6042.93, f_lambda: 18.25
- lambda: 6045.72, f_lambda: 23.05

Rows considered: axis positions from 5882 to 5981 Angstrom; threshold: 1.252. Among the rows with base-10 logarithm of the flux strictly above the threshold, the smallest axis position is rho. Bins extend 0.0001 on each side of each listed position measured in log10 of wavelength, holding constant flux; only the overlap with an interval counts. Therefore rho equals 5902.66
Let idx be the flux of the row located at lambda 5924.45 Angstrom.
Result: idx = 20.49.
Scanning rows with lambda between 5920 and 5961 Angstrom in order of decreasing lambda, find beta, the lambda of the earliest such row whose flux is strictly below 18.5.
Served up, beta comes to 5954.54 Angstrom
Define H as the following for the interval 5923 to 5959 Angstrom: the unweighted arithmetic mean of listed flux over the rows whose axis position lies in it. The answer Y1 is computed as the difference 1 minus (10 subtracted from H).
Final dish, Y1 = -9.3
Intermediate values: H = 20.3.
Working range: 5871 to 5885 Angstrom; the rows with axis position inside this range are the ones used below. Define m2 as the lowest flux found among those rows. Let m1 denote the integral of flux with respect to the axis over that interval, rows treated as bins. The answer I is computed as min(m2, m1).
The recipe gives 16.9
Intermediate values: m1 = 259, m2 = 16.91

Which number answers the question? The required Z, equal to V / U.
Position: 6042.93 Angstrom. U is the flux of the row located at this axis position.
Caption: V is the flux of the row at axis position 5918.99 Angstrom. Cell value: 0.90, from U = 18.25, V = 16.45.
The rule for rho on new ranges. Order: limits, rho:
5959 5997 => 5960.02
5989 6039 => 5990.29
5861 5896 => 5862.03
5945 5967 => 5946.31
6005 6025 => 6009.63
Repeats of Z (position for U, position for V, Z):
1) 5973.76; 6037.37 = 0.89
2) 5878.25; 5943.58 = 0.98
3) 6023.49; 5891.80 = 0.95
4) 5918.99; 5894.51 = 1.06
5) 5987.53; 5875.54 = 1.02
